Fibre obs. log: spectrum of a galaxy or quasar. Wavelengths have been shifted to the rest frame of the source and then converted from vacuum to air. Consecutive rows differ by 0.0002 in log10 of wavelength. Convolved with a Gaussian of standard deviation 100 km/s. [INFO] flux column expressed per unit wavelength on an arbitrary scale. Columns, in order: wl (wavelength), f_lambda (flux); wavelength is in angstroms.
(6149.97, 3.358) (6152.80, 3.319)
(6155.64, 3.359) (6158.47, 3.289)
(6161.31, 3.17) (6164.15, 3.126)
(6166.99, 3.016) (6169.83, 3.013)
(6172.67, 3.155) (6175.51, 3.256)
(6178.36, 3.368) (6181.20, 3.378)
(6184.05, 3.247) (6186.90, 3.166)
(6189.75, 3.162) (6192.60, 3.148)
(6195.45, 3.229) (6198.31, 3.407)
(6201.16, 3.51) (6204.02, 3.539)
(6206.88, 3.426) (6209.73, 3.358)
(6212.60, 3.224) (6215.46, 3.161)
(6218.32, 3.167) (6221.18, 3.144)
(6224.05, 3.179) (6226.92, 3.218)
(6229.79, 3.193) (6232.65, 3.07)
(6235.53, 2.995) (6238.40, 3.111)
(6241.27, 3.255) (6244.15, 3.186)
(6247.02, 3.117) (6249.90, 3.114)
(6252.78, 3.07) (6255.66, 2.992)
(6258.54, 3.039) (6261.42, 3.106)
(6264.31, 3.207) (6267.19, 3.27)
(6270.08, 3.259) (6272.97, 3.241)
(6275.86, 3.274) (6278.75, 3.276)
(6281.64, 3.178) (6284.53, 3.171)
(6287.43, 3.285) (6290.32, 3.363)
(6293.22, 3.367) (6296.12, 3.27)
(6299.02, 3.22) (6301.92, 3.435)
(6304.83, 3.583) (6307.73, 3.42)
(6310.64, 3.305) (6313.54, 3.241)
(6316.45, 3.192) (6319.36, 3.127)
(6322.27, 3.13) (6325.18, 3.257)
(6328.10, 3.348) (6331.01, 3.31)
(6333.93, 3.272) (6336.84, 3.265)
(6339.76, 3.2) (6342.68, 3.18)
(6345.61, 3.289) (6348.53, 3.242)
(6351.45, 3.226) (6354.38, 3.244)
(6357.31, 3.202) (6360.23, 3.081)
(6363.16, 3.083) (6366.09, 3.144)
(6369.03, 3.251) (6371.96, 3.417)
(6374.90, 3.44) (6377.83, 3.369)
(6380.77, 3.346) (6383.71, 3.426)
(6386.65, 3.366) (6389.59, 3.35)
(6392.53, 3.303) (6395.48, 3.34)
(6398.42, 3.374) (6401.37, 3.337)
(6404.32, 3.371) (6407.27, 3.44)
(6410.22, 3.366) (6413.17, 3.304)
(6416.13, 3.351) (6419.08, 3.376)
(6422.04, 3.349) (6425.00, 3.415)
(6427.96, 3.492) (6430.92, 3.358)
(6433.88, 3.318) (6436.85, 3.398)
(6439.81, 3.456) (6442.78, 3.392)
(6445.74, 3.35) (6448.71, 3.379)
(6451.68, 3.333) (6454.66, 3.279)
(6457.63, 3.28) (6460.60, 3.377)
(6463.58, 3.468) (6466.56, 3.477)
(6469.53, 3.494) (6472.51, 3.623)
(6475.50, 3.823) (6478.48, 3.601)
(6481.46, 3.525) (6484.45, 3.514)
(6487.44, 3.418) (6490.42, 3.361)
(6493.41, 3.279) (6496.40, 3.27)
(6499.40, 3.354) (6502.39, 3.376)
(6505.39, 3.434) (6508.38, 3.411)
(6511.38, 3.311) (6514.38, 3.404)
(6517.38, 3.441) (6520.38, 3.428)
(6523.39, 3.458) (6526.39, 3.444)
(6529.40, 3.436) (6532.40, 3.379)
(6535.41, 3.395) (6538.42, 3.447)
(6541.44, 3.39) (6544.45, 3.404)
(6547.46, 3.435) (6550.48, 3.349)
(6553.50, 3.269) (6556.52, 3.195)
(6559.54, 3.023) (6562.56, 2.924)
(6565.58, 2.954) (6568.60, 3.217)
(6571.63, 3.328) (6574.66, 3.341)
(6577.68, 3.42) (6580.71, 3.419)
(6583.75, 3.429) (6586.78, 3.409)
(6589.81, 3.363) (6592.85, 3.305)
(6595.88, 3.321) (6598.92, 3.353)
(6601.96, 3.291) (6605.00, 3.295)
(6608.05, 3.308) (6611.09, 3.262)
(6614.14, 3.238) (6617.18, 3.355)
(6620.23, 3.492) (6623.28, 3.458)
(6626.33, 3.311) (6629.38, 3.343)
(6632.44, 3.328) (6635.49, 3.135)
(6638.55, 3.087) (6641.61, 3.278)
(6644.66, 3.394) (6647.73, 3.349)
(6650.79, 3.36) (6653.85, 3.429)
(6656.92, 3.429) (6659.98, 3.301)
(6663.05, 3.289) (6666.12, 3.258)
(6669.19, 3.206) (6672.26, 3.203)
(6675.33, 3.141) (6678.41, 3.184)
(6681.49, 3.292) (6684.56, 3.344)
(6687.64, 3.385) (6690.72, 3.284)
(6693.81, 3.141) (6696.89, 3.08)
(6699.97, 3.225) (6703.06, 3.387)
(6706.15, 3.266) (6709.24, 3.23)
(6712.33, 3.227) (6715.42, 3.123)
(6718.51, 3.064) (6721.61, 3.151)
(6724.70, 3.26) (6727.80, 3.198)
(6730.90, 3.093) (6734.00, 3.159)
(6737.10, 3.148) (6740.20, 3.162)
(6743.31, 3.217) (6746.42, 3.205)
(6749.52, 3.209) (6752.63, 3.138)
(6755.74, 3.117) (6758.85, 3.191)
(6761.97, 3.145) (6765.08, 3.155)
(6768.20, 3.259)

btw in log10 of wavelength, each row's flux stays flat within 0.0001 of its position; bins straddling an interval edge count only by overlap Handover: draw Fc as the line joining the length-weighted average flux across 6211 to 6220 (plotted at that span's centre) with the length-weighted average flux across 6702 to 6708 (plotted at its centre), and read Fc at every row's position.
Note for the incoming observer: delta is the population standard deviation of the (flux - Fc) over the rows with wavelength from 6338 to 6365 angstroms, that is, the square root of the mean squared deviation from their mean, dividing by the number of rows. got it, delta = 0.07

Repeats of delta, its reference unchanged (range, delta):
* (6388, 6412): 0.04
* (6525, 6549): 0.03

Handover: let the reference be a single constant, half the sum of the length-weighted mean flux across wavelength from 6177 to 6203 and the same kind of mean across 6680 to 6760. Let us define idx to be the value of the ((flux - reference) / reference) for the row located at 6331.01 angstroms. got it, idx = 0.019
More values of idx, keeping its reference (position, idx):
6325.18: 0.002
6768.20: 0.003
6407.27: 0.059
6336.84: 0.005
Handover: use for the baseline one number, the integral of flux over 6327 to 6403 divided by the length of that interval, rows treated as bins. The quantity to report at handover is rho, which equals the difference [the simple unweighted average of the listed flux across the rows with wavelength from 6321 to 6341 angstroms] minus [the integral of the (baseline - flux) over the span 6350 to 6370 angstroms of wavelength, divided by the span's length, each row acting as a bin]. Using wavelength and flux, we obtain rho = 3.14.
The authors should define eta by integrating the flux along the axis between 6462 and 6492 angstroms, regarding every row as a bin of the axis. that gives 106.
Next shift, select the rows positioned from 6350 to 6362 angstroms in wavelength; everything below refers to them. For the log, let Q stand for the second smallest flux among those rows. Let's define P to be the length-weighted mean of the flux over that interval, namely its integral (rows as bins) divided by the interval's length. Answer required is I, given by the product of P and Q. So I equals 10.2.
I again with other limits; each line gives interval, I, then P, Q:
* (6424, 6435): 11.4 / 3.40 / 3.358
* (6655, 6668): 10.9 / 3.32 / 3.289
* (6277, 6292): 10.4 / 3.26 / 3.178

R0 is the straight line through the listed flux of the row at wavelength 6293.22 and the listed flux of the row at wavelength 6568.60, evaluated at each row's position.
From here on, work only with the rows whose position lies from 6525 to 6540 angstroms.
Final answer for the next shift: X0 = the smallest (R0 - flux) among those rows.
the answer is -0.21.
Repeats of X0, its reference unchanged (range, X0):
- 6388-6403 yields -0.06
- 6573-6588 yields -0.22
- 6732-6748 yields -0.10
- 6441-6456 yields -0.11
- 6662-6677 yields -0.12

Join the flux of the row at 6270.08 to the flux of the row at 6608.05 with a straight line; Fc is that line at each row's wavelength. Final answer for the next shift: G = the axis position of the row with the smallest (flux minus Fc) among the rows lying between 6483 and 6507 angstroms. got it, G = 6496.40 angstroms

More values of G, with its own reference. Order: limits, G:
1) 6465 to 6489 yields 6487.44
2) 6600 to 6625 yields 6614.14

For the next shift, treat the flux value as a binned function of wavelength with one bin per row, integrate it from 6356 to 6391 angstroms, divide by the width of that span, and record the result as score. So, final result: 3.29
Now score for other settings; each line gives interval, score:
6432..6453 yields 3.38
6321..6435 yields 3.31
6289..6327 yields 3.30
